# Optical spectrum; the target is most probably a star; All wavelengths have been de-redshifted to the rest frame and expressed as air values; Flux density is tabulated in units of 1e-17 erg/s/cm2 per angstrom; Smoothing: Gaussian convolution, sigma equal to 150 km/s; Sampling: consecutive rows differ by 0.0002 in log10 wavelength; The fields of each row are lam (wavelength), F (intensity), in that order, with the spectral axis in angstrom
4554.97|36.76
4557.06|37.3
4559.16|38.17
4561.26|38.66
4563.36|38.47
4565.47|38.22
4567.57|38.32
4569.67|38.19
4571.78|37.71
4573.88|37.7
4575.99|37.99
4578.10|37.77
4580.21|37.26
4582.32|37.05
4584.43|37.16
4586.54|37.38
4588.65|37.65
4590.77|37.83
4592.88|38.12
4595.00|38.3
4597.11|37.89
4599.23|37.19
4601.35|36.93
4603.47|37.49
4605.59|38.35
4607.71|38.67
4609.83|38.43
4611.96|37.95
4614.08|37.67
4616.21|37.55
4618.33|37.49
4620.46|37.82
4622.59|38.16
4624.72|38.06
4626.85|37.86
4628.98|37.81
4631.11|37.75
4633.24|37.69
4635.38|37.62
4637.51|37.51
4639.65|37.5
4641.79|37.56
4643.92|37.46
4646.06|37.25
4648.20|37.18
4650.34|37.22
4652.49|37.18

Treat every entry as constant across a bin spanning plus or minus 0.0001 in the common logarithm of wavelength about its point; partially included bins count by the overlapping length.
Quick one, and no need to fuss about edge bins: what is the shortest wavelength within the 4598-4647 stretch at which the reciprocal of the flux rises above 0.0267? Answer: 4599.23 angstrom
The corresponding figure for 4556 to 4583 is 4557.06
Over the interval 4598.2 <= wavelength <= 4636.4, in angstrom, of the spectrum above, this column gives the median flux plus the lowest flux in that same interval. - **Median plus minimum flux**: 74.7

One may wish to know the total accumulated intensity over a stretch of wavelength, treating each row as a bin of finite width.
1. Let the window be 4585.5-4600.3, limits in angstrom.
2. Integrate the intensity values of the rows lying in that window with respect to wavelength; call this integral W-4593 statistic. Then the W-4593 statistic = 559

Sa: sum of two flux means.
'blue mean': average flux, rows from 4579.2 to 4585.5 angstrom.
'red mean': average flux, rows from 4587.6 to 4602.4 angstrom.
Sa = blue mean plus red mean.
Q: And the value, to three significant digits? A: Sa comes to 74.9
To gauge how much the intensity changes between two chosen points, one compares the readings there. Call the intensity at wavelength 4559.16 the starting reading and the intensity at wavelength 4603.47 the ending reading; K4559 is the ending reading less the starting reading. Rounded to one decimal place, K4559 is -0.7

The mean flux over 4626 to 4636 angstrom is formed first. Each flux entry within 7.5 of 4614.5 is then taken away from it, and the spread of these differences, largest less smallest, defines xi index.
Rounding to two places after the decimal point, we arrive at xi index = 1.18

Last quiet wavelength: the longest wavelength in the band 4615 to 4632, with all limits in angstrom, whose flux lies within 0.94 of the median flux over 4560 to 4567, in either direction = 4631.11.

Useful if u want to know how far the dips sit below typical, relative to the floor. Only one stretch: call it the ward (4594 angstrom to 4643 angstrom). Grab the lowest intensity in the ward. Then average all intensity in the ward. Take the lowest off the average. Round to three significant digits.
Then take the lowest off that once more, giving -36.1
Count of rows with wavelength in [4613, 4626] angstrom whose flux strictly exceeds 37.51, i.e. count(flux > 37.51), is 5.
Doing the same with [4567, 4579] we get 6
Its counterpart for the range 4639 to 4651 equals 1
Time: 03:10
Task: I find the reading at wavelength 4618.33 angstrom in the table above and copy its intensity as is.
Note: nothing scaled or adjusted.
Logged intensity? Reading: 37.49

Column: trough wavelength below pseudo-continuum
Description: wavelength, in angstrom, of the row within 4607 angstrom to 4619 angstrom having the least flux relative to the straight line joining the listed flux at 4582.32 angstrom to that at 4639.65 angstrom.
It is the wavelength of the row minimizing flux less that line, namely 4618.33 angstrom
